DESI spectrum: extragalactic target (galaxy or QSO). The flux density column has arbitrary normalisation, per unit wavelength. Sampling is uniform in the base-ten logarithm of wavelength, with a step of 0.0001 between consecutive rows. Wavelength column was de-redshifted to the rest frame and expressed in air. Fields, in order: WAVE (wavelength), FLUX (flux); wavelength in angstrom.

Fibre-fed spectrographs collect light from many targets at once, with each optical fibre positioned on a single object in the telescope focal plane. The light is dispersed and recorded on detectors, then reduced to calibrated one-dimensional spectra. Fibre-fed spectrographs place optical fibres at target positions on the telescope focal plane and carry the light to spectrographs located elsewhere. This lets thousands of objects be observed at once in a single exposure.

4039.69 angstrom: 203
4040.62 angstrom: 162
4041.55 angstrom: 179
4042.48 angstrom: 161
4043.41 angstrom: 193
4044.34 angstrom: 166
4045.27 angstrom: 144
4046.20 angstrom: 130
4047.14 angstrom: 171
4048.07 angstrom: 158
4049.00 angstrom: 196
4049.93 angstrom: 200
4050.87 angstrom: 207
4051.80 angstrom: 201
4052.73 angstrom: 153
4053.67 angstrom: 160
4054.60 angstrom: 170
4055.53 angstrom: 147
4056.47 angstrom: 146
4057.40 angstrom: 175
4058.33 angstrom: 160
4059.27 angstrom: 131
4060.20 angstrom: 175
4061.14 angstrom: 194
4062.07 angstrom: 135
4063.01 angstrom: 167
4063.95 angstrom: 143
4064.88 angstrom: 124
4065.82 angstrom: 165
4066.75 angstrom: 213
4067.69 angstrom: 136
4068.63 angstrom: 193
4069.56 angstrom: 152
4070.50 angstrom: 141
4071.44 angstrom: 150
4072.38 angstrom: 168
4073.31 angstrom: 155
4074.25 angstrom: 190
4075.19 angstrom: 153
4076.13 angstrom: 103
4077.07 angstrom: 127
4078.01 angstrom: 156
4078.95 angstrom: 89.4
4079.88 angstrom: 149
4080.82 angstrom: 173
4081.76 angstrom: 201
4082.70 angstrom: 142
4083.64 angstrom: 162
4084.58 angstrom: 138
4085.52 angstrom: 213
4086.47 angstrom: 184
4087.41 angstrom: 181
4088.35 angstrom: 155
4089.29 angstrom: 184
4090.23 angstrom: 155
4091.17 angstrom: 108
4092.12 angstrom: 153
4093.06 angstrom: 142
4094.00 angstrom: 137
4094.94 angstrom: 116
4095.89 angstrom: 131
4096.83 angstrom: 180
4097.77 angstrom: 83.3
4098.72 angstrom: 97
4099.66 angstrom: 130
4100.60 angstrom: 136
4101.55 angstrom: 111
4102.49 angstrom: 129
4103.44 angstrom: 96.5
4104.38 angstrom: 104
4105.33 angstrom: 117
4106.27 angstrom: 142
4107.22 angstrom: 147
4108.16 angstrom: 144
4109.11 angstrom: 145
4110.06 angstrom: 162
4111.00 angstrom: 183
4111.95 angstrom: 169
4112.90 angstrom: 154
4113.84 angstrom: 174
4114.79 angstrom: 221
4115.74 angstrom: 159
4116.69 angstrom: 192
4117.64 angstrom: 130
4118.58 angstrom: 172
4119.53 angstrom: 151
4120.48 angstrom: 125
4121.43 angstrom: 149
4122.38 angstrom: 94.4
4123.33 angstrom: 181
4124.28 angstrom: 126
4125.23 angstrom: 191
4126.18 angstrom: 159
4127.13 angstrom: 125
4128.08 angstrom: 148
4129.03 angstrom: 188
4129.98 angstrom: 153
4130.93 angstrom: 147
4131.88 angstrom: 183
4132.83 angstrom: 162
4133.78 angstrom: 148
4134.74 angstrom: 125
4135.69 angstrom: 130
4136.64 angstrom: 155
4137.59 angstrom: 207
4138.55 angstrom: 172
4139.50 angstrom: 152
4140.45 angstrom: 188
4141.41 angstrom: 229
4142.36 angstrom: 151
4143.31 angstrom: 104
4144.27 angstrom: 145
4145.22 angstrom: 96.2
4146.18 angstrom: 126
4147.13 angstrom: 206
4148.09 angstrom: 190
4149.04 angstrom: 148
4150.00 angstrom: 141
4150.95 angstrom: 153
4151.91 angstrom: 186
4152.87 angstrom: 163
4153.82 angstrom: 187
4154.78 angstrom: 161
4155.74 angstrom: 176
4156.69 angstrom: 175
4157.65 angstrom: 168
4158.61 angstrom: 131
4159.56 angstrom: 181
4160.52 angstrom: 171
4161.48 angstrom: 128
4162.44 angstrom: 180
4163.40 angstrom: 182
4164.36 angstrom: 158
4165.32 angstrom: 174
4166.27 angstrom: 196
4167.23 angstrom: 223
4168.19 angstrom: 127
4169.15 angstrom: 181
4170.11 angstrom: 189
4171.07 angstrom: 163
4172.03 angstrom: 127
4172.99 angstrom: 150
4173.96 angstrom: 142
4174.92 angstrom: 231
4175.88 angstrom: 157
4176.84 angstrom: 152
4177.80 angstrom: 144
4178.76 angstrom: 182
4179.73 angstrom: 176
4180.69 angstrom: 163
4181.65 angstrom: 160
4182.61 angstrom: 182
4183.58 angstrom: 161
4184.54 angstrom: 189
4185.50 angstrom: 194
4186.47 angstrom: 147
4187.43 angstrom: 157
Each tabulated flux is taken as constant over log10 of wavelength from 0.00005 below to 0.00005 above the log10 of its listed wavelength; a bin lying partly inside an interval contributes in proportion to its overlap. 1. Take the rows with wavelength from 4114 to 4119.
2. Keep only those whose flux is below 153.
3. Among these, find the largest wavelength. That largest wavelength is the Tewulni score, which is 4117.64 angstrom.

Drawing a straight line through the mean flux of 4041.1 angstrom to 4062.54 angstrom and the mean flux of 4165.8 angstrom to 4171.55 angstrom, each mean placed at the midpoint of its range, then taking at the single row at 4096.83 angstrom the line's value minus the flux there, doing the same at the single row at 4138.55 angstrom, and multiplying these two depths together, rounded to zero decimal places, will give -36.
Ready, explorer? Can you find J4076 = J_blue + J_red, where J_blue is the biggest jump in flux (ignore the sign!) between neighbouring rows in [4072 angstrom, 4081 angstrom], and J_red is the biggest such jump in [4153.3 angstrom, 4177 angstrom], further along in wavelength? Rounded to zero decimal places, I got 163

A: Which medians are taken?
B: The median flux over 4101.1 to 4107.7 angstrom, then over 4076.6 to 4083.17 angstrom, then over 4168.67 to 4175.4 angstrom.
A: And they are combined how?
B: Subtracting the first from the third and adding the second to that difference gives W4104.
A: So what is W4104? 195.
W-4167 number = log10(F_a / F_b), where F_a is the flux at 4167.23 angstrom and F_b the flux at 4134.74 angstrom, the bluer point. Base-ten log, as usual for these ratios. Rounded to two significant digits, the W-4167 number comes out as 0.25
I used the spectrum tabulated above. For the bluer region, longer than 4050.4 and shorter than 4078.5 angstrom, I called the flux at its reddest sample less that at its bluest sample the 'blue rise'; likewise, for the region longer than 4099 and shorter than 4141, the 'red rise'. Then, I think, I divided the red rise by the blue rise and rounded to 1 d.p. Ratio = -1.1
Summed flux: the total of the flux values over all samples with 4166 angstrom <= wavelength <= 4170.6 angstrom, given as 916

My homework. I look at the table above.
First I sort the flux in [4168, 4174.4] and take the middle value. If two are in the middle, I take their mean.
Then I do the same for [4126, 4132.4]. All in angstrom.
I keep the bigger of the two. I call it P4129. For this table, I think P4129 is 153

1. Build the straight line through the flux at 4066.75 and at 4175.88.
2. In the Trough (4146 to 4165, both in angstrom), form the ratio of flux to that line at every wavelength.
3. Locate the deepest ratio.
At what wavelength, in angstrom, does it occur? 4146.18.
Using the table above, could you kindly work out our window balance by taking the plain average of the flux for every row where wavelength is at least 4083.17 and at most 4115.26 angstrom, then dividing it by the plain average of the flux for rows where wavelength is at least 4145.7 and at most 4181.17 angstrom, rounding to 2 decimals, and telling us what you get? 0.88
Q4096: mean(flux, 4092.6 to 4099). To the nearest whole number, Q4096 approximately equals 127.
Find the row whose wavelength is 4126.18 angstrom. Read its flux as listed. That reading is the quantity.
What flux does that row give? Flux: 159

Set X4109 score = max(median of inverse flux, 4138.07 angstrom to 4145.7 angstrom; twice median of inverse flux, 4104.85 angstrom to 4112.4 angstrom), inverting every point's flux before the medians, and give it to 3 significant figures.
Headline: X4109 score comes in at 0.0137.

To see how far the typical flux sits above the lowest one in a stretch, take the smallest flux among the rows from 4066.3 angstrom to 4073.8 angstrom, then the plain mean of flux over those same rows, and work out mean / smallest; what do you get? 1.20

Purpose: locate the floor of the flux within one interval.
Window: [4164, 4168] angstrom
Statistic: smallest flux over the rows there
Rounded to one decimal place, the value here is 158.0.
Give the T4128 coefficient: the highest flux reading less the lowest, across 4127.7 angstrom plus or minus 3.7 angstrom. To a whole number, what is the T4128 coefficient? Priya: 66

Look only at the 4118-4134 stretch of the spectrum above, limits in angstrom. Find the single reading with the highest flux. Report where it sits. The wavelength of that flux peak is 4125.23 angstrom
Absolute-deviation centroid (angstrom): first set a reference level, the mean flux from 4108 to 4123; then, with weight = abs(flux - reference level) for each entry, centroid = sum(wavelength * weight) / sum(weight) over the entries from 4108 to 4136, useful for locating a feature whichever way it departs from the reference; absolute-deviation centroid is 4122.3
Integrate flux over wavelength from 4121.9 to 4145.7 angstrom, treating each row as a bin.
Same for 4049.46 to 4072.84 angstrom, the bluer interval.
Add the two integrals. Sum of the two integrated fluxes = 7513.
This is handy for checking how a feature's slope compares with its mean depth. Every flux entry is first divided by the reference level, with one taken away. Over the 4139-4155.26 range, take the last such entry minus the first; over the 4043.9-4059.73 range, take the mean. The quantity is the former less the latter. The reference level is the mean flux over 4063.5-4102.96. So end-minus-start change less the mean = -0.1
